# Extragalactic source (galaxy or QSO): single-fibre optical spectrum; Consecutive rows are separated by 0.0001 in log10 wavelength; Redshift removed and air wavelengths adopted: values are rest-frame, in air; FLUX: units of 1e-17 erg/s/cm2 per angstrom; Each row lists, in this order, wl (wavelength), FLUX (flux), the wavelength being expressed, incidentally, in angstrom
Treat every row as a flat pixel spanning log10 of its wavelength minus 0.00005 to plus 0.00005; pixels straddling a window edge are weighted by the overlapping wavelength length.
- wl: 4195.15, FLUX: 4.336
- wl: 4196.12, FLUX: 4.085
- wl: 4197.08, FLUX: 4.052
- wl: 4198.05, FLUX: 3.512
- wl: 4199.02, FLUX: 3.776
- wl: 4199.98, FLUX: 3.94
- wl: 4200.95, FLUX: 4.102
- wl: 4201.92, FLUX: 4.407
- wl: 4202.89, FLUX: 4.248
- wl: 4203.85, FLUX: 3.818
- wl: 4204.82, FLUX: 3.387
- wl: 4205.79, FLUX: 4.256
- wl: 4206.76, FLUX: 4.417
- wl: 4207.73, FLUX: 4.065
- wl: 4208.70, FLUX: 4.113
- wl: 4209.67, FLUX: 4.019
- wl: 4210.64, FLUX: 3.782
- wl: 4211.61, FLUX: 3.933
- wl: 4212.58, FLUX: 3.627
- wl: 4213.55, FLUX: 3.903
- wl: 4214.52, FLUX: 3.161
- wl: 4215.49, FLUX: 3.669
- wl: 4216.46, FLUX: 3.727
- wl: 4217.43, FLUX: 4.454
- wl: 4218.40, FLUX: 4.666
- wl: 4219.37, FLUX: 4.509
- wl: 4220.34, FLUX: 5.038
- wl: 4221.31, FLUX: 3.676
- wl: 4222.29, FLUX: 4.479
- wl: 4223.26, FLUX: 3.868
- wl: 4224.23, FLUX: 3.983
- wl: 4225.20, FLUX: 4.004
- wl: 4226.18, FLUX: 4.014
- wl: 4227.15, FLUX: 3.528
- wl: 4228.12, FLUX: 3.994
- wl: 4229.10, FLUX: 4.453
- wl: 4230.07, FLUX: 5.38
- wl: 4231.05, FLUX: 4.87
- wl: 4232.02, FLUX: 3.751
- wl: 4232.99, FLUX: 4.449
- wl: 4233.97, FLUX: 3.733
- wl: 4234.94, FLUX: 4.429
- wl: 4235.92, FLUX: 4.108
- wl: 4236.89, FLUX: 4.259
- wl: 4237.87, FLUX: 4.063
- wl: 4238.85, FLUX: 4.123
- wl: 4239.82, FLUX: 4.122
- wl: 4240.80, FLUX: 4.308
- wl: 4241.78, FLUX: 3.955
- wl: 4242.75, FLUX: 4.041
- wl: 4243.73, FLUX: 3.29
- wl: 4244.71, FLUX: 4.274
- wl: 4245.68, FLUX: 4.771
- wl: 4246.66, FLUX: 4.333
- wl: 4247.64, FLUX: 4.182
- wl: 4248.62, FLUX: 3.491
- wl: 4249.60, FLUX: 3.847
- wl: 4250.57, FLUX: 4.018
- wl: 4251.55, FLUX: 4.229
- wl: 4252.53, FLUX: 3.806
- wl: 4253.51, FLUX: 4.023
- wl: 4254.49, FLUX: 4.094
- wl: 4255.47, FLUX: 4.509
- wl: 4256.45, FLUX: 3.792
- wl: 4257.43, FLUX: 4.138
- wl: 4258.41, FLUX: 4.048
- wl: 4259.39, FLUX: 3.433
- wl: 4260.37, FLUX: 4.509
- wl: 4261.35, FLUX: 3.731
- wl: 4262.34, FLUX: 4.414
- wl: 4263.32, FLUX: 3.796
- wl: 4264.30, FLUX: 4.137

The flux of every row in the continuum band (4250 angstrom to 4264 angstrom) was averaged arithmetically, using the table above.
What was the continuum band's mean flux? 4.04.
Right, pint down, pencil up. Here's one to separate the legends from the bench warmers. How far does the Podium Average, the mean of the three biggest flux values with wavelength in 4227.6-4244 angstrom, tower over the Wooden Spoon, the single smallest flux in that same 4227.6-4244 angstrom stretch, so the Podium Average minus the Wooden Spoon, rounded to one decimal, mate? 1.6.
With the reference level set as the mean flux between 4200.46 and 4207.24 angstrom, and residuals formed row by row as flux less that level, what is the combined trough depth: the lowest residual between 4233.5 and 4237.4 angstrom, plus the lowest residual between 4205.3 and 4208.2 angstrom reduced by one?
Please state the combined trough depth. -1.4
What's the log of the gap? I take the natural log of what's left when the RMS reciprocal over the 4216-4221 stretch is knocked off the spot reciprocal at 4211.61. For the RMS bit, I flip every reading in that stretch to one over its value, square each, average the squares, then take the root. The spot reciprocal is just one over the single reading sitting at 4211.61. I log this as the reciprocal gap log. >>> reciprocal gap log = -3.6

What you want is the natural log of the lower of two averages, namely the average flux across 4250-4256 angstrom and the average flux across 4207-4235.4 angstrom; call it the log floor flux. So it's 1.414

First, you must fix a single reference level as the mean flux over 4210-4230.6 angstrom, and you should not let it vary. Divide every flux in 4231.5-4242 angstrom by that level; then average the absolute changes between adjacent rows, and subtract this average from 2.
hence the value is 1.92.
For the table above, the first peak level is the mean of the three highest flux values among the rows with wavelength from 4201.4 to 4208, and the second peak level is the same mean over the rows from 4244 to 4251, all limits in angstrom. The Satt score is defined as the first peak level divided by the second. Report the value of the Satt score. 0.98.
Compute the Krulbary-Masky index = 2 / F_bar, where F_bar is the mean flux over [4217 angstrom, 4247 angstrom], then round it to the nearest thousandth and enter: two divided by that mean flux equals 0.474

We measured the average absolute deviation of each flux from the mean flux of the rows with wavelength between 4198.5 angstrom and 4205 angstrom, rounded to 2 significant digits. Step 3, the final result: 0.26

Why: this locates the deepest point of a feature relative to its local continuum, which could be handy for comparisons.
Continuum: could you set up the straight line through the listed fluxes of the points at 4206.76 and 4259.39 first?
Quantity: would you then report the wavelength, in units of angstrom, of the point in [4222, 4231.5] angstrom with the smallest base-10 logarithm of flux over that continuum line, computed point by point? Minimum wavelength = 4227.15 angstrom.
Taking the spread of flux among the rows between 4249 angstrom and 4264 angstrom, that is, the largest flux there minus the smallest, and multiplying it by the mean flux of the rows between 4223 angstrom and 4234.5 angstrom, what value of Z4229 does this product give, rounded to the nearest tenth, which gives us 4.5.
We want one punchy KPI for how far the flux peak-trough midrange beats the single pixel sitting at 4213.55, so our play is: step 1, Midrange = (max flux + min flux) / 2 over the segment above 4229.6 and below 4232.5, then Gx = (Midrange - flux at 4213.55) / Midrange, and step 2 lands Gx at 0.15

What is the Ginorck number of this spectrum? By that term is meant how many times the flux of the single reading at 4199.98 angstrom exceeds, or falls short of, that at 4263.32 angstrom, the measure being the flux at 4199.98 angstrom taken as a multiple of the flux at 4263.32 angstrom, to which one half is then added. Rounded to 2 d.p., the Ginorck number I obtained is 1.54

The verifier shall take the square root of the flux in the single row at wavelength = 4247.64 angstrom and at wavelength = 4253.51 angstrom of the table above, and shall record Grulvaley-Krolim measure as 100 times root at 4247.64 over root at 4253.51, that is 102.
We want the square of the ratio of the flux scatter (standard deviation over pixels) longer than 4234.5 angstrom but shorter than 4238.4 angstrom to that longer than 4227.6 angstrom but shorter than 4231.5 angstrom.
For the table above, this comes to 0.1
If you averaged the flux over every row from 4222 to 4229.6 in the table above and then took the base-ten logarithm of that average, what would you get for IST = 0.606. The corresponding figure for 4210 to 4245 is 0.613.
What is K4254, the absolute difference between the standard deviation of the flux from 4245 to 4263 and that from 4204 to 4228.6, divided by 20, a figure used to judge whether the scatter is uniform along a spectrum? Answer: 0.0033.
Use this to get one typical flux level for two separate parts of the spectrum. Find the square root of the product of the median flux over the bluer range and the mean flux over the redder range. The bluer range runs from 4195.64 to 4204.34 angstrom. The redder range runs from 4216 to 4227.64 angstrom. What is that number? 4.11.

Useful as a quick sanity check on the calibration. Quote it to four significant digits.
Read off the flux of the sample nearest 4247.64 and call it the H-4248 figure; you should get 4.182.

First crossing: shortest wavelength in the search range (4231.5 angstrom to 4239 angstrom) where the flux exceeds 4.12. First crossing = 4232.99 angstrom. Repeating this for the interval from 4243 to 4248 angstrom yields 4244.71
